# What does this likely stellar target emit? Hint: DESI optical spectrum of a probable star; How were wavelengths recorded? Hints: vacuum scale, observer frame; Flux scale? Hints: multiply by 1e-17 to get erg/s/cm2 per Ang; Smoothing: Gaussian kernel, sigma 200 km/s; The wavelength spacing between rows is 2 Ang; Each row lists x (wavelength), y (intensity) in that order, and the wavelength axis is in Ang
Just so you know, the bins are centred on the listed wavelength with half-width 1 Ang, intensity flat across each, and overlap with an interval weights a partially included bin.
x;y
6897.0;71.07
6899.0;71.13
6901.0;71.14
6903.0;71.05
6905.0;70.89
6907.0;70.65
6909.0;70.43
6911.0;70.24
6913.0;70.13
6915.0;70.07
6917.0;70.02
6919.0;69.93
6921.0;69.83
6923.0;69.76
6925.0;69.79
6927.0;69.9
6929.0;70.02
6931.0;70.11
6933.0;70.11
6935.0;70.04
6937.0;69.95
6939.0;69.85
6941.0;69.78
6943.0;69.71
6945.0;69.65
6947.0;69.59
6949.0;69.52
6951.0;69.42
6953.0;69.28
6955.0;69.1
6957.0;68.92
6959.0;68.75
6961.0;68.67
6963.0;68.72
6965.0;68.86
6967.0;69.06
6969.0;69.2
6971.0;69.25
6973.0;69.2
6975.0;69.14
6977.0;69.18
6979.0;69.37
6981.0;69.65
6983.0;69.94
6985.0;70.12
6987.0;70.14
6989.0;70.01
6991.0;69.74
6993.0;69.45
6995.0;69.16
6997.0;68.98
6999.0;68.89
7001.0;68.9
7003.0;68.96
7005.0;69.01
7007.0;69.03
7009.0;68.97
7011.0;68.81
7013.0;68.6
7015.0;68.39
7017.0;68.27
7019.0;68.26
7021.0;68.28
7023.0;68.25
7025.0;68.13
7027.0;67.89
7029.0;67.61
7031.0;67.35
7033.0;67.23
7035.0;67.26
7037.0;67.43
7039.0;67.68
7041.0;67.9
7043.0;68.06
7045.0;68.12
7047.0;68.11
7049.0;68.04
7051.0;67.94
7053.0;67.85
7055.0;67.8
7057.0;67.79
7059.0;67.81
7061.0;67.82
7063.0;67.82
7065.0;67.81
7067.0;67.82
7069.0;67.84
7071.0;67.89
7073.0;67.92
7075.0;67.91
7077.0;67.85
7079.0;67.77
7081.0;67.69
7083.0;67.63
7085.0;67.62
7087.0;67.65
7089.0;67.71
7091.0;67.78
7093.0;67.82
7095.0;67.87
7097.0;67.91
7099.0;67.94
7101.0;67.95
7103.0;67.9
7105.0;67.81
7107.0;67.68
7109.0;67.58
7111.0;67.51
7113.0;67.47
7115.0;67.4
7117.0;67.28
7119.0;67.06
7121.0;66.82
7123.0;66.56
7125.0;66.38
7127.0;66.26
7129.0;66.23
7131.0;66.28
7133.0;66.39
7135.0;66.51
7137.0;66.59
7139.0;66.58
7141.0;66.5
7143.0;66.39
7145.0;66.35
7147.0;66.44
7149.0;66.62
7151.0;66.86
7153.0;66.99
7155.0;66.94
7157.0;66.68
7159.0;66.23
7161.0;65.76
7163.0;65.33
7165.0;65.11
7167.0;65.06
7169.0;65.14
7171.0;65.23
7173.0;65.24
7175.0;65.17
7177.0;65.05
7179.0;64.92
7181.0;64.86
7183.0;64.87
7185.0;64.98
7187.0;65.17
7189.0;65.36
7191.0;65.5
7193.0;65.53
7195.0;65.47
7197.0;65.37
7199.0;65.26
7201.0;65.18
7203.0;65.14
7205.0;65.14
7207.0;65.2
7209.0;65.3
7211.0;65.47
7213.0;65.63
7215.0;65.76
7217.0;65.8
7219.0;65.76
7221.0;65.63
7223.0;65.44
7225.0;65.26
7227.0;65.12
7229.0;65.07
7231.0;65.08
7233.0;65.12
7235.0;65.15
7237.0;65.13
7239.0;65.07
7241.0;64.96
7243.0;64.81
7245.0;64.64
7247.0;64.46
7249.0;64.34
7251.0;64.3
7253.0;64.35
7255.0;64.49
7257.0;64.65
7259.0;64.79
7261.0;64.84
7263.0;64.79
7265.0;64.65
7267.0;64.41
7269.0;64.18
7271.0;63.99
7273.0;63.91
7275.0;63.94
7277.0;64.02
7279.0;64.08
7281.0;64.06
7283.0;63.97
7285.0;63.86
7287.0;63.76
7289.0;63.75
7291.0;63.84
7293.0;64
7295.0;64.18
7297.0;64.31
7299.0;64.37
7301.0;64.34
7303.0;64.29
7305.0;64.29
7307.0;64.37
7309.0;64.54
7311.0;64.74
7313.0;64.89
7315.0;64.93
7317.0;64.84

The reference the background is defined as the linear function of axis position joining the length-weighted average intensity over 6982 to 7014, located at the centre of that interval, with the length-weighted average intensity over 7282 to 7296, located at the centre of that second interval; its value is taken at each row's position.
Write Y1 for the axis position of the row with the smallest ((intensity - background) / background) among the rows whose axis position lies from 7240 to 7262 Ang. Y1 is 7251.0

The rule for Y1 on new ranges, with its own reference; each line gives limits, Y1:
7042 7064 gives 7055.0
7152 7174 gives 7167.0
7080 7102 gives 7083.0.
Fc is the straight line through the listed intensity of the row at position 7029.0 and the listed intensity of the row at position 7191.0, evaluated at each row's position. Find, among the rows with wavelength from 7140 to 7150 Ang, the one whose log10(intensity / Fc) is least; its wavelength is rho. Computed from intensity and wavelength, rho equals 7145.0 Ang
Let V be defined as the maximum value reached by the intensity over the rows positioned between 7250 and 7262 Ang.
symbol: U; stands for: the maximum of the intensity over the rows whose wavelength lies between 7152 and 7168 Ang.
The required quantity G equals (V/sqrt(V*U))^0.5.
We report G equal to 0.99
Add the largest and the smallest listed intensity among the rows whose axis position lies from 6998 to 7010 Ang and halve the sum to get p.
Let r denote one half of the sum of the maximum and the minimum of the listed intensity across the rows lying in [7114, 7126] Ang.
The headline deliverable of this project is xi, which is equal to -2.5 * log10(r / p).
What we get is 0.033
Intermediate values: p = 69.0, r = 67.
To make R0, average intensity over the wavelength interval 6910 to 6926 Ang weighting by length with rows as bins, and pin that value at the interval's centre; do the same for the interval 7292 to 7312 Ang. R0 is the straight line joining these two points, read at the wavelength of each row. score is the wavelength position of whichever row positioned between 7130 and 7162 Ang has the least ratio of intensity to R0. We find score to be 7161.0 Ang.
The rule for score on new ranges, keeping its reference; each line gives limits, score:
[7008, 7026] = 7025.0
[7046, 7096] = 7055.0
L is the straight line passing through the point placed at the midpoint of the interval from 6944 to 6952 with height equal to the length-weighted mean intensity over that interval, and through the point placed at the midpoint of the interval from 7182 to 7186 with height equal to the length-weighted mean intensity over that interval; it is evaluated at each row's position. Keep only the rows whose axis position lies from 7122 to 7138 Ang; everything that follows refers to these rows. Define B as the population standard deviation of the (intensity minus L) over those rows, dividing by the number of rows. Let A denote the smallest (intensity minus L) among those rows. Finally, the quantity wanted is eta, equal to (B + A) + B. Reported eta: 0.6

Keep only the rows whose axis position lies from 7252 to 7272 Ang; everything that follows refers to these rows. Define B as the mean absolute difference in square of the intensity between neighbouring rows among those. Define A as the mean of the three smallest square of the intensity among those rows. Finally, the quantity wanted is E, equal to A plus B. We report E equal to 4137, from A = 4118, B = 19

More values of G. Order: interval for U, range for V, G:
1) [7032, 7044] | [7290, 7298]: 0.99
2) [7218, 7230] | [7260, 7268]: 1.00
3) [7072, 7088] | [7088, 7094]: 1.00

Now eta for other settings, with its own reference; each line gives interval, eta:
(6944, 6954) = 0.0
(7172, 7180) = 0.1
